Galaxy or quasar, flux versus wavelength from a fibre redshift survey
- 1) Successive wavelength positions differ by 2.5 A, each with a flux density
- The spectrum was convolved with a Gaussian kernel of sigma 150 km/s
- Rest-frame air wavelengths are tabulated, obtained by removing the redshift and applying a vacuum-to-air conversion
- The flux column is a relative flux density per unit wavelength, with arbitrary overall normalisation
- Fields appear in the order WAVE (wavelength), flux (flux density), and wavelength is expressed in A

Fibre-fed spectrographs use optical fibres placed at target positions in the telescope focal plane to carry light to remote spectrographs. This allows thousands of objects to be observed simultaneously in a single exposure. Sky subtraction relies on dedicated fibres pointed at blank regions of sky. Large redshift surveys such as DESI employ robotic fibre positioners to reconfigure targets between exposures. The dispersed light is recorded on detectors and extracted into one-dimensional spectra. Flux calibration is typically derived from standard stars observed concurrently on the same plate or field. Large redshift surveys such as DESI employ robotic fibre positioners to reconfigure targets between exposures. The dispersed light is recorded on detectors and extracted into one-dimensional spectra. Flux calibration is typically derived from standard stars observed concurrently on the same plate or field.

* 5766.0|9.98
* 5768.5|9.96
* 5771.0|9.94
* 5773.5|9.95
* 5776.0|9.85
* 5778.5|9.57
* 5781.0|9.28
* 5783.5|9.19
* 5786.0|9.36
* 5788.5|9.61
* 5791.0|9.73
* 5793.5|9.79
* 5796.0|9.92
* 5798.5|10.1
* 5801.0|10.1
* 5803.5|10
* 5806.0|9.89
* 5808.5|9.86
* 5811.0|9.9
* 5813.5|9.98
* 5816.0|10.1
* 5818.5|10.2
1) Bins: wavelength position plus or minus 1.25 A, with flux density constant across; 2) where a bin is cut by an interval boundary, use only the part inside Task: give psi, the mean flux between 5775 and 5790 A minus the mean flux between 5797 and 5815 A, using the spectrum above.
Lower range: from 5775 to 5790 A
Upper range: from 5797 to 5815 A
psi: -0.50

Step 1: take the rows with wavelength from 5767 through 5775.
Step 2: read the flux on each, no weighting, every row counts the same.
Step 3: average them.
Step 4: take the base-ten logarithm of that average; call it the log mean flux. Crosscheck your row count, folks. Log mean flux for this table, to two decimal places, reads 1.00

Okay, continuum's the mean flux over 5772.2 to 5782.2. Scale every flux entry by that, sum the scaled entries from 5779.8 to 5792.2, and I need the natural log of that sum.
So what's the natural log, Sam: 1.6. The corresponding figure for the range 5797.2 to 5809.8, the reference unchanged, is 1.6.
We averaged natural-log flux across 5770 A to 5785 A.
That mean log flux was 2.26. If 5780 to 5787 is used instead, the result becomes 2.23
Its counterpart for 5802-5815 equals 2.30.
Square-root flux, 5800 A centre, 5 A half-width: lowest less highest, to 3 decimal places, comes -0.028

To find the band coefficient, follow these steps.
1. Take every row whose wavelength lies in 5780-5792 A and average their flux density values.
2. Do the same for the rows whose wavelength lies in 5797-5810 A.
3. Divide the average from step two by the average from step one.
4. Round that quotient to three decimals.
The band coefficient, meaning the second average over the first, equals 1.059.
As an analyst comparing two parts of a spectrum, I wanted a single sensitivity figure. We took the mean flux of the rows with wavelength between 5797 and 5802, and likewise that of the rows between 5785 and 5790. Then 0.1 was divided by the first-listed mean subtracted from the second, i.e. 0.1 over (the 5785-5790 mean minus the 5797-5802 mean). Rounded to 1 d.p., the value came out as -0.2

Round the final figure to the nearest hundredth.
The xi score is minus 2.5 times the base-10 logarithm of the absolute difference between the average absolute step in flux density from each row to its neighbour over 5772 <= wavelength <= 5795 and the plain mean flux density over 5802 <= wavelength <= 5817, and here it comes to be -2.48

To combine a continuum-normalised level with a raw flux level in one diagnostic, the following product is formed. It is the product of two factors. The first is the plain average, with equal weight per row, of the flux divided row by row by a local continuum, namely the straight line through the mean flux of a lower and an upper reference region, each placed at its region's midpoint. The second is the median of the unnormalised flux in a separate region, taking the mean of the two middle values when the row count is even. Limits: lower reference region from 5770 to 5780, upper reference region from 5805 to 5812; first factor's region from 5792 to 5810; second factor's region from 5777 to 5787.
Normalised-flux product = 9.4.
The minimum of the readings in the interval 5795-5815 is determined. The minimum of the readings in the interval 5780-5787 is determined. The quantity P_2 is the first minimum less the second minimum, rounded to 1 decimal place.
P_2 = 0.7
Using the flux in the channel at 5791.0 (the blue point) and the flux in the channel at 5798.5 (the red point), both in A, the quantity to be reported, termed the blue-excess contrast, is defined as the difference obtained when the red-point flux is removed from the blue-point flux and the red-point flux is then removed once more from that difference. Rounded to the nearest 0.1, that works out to -10.5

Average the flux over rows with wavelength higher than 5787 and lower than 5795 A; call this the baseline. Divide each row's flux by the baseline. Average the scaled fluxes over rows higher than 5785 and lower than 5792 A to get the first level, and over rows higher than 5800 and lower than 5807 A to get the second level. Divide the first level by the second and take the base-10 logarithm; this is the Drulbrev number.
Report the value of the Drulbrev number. -0.019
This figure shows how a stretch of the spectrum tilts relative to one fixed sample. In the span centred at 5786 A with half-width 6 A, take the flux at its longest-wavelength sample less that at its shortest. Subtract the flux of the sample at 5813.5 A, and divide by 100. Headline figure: -0.095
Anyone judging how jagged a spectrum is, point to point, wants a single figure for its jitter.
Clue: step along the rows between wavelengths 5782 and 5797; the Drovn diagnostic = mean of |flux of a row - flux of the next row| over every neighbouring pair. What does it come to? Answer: 0.15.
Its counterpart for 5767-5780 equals 0.10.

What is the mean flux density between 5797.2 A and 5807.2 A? 10.02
